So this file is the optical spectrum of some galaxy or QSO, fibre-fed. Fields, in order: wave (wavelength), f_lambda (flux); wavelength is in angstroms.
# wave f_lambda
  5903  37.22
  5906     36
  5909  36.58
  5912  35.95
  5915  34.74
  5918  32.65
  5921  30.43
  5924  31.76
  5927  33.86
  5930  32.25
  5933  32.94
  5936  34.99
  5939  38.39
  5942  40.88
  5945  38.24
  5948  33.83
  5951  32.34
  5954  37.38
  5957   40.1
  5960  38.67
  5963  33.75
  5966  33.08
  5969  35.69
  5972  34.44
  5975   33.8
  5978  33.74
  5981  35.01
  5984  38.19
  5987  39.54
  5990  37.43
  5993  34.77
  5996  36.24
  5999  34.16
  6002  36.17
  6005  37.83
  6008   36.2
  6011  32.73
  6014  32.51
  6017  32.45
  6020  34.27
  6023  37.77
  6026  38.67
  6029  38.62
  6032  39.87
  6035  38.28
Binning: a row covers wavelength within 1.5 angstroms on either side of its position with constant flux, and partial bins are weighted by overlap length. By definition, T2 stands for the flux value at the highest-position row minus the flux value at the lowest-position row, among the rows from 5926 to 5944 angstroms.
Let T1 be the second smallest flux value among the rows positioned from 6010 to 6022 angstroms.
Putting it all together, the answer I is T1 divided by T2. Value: 5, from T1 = 32.51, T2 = 7.0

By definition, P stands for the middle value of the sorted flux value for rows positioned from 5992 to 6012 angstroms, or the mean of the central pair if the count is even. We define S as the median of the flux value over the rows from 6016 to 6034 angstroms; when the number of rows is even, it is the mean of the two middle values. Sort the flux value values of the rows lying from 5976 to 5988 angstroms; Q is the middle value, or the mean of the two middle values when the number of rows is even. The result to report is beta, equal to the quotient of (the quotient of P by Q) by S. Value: 0.0259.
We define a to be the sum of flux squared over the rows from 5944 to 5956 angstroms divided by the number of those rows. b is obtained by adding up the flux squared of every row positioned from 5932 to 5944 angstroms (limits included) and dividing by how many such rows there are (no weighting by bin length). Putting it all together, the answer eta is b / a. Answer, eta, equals 1.08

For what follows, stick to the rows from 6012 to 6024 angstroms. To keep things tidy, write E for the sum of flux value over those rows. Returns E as 137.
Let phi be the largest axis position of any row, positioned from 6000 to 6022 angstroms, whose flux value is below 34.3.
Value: 6020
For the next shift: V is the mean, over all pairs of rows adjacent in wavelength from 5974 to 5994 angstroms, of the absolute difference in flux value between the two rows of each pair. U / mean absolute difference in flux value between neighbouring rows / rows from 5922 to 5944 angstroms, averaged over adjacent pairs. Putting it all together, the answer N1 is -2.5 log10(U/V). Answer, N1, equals -0.16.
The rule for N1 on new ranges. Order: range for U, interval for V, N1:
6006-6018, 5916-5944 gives 0.50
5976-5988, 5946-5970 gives 0.36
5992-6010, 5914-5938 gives -0.03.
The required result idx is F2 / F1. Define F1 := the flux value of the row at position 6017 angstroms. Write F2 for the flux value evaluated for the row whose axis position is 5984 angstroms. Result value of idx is 1.18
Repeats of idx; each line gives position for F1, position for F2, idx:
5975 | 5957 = 1.19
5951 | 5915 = 1.07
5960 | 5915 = 0.90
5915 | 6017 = 0.93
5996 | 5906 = 0.99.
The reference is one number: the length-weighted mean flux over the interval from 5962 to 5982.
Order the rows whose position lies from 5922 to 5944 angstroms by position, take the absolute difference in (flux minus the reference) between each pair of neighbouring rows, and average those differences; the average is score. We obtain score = 2.06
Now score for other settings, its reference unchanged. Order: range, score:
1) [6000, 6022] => 1.48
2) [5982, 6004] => 1.95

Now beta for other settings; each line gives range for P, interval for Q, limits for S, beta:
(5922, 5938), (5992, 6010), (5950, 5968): 0.0256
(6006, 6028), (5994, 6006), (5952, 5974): 0.0265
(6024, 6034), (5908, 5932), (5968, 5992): 0.0329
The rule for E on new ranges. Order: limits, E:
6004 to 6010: 74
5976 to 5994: 219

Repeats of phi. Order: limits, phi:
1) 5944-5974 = 5966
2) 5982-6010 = 5999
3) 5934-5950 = 5948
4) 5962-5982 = 5978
